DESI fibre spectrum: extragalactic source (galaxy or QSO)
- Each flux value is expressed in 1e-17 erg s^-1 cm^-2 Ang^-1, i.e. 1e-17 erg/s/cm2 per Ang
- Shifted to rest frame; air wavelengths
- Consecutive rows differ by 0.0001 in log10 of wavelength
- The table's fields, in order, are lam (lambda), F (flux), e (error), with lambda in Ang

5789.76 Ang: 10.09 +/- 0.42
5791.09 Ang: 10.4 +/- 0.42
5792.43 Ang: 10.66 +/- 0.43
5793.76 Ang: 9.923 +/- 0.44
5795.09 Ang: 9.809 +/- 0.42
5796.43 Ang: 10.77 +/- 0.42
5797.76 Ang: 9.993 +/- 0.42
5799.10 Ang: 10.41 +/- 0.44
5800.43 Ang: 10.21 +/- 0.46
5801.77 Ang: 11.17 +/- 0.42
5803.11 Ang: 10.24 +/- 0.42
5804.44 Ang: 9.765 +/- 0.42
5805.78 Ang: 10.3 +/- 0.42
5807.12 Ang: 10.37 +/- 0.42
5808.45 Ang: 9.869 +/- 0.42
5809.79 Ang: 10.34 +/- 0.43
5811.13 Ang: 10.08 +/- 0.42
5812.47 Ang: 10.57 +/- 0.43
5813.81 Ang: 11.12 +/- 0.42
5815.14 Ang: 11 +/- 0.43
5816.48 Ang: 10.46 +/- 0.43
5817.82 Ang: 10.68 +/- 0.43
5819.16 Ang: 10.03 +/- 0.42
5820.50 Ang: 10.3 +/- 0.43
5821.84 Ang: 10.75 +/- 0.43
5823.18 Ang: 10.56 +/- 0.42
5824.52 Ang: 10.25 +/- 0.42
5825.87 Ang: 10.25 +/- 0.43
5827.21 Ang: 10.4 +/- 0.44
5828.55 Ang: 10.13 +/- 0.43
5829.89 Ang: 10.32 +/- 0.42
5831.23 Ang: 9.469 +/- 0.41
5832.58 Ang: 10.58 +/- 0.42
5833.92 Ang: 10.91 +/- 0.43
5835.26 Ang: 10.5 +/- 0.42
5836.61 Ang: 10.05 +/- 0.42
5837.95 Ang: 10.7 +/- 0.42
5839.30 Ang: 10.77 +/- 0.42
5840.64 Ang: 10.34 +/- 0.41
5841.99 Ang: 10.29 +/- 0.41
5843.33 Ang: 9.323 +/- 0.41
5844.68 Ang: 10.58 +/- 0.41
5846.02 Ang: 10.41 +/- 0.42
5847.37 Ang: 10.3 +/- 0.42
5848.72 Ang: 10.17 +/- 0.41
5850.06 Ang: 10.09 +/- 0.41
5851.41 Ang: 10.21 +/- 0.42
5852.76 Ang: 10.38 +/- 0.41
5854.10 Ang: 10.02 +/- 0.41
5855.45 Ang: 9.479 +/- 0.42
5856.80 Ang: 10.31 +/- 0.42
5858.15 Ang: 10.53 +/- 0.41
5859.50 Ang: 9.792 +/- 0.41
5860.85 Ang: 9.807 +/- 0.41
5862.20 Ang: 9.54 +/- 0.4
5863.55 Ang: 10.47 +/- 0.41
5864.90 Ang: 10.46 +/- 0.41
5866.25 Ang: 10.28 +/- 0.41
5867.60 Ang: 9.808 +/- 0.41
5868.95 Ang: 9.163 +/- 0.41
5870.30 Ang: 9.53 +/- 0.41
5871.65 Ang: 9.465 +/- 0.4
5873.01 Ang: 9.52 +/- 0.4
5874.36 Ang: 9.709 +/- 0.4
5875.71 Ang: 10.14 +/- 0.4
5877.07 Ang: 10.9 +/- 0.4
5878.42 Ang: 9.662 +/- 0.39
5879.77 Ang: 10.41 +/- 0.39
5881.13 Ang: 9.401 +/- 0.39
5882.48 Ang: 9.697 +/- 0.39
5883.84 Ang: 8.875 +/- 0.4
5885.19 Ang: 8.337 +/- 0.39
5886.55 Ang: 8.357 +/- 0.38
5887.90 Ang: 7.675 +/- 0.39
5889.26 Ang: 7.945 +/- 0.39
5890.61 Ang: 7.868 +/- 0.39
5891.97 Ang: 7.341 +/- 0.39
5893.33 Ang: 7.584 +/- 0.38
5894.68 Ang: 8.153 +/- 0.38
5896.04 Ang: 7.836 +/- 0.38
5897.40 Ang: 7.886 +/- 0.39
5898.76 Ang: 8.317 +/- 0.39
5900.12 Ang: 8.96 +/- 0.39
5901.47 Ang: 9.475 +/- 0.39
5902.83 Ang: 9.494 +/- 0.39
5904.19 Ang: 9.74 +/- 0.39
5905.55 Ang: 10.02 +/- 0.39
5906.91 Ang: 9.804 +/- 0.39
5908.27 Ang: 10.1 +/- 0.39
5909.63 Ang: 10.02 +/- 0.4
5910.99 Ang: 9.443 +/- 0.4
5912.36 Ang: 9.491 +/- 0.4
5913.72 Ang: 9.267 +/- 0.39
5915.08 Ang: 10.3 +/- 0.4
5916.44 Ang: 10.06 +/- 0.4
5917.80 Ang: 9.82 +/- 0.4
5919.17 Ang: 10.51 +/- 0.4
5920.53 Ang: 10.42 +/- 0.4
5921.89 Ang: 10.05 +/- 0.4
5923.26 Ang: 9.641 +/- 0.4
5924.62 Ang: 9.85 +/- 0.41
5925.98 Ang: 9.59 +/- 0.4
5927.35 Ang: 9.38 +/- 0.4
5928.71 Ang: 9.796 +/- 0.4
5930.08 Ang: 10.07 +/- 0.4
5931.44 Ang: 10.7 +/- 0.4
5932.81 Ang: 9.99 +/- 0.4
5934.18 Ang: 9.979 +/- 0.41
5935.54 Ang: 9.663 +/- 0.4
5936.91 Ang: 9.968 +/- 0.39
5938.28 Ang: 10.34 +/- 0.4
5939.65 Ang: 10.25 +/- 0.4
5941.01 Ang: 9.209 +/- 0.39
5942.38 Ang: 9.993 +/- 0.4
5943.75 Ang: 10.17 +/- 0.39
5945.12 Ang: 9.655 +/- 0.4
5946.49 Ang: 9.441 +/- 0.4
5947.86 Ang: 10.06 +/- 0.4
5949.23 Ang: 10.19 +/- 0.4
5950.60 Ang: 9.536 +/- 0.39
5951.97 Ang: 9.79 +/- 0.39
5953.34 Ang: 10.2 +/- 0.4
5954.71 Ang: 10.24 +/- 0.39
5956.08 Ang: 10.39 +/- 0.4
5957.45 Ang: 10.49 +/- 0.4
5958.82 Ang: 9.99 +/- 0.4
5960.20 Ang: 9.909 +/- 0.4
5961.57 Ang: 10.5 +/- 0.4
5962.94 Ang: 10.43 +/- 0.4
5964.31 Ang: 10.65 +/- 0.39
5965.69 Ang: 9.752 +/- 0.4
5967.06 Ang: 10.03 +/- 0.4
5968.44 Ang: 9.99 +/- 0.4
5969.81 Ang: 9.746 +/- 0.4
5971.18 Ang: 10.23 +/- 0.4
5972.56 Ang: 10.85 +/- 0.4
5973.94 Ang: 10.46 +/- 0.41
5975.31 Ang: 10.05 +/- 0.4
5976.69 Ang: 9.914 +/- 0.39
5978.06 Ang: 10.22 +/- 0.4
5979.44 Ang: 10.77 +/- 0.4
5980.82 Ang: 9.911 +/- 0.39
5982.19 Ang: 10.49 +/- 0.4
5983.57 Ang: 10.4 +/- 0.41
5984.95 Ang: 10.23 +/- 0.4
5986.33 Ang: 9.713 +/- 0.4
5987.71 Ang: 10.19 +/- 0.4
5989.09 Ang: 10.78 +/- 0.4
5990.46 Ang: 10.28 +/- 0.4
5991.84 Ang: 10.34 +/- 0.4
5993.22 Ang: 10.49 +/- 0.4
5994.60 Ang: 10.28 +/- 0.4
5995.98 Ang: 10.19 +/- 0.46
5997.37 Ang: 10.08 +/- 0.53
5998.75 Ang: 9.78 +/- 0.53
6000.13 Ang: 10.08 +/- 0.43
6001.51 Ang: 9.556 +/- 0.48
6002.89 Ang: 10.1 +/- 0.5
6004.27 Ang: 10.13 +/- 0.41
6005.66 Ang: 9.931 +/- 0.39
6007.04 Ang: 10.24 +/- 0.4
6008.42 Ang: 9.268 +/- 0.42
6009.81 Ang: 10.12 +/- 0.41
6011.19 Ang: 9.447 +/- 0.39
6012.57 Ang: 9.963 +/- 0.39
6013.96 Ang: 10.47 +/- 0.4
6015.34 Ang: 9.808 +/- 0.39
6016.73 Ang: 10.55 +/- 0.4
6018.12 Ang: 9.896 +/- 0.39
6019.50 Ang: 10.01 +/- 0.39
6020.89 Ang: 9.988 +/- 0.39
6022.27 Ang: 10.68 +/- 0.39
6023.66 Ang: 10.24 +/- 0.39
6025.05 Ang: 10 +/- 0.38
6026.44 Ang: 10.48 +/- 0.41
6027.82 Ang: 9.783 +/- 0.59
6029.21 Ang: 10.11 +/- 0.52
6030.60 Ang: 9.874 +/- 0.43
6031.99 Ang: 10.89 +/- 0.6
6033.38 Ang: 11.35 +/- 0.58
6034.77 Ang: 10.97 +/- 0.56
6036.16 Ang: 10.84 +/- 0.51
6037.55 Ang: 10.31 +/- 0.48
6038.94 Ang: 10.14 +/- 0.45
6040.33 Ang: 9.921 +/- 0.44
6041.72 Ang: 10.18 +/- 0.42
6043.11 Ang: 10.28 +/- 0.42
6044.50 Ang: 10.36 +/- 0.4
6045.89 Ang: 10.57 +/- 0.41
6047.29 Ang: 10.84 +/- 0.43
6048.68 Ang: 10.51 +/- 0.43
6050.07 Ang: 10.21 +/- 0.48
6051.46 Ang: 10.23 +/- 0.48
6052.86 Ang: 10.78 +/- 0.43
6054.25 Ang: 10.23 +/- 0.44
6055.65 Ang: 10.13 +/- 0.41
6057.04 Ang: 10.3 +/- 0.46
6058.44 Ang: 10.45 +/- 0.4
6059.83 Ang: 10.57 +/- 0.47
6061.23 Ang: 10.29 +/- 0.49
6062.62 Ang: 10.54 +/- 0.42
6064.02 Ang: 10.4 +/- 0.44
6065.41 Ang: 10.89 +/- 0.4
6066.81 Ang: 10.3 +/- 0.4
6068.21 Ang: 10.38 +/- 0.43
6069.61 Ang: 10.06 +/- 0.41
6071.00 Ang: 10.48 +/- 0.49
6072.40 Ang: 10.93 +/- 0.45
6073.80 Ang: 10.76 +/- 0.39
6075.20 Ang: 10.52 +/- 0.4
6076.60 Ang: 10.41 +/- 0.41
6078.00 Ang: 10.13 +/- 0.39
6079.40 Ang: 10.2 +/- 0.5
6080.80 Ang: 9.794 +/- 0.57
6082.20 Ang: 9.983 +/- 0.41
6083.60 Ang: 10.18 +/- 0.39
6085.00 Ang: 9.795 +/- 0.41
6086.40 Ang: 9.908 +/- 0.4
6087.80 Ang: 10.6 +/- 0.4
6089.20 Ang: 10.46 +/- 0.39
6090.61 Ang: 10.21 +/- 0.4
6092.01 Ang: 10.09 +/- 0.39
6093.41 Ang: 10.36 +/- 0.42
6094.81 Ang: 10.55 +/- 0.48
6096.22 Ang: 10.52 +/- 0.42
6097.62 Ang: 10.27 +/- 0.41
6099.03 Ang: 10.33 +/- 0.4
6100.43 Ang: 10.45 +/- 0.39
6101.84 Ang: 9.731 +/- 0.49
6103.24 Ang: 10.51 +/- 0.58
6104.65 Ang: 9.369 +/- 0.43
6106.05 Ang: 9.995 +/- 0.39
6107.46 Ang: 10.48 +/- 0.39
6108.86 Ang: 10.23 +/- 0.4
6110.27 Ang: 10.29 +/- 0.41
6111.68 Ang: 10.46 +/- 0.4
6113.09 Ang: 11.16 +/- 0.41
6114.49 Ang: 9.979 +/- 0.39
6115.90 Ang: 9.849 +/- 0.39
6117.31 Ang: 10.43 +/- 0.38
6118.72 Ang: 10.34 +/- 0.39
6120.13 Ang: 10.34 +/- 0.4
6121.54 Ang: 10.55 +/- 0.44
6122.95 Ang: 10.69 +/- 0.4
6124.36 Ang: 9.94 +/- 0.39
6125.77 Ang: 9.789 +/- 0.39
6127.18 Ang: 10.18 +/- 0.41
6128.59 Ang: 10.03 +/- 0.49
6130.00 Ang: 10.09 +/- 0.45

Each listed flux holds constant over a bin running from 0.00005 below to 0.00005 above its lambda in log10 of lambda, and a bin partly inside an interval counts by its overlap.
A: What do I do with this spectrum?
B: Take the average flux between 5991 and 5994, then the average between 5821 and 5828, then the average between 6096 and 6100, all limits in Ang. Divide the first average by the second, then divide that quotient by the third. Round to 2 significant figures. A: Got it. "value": 0.096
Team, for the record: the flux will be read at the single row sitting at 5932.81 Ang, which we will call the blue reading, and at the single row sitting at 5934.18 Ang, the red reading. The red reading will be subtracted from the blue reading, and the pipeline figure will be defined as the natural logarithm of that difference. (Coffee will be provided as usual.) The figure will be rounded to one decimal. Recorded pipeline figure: -4.5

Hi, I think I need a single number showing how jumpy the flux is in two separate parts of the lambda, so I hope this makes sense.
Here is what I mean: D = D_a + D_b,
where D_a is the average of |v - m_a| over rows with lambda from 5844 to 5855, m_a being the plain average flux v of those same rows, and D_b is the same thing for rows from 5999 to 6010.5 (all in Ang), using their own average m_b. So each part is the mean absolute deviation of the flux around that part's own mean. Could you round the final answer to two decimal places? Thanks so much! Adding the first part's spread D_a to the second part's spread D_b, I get 0.41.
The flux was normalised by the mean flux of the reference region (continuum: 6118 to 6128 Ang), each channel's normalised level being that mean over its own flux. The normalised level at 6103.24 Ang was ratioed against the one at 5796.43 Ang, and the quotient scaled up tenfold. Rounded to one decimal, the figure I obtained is 10.2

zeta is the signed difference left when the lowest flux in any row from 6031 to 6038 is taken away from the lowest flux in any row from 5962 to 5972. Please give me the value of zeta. -0.6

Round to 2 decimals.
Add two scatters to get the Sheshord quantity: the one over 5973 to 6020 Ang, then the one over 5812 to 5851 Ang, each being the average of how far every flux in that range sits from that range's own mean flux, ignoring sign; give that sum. 0.55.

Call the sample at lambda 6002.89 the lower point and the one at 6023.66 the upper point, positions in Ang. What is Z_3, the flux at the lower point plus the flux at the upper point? 20.3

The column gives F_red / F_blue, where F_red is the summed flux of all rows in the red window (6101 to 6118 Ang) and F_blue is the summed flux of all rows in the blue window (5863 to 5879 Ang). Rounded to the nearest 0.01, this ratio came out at 1.03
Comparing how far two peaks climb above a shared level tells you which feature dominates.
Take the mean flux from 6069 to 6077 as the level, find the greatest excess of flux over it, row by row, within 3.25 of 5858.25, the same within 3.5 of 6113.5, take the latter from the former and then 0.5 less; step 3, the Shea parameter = -1.1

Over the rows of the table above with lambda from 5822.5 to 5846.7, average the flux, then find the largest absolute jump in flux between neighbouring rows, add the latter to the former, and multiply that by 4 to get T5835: 46.32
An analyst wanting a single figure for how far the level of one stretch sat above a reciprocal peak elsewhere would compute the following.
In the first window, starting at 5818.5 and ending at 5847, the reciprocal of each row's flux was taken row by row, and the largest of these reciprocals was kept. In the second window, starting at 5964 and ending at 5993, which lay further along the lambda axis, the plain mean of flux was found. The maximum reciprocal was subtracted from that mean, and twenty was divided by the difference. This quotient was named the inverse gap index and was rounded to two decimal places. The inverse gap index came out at 1.97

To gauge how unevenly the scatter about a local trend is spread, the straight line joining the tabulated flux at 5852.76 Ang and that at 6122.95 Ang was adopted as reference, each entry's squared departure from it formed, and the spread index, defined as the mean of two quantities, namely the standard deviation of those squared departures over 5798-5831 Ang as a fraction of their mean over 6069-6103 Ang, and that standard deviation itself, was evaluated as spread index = 0.5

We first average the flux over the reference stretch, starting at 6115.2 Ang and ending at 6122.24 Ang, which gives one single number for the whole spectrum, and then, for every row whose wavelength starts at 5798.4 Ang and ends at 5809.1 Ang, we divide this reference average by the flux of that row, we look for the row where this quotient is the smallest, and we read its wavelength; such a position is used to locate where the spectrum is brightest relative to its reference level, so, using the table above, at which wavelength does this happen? 5801.77 Ang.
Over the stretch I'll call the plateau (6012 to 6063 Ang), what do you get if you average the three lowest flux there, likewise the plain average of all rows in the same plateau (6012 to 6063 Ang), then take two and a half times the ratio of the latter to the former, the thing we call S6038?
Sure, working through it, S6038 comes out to 2.63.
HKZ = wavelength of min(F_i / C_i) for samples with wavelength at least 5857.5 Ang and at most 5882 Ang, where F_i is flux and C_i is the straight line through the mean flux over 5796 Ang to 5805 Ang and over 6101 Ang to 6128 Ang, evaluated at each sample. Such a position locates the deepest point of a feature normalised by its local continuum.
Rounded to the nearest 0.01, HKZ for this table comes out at 5868.95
